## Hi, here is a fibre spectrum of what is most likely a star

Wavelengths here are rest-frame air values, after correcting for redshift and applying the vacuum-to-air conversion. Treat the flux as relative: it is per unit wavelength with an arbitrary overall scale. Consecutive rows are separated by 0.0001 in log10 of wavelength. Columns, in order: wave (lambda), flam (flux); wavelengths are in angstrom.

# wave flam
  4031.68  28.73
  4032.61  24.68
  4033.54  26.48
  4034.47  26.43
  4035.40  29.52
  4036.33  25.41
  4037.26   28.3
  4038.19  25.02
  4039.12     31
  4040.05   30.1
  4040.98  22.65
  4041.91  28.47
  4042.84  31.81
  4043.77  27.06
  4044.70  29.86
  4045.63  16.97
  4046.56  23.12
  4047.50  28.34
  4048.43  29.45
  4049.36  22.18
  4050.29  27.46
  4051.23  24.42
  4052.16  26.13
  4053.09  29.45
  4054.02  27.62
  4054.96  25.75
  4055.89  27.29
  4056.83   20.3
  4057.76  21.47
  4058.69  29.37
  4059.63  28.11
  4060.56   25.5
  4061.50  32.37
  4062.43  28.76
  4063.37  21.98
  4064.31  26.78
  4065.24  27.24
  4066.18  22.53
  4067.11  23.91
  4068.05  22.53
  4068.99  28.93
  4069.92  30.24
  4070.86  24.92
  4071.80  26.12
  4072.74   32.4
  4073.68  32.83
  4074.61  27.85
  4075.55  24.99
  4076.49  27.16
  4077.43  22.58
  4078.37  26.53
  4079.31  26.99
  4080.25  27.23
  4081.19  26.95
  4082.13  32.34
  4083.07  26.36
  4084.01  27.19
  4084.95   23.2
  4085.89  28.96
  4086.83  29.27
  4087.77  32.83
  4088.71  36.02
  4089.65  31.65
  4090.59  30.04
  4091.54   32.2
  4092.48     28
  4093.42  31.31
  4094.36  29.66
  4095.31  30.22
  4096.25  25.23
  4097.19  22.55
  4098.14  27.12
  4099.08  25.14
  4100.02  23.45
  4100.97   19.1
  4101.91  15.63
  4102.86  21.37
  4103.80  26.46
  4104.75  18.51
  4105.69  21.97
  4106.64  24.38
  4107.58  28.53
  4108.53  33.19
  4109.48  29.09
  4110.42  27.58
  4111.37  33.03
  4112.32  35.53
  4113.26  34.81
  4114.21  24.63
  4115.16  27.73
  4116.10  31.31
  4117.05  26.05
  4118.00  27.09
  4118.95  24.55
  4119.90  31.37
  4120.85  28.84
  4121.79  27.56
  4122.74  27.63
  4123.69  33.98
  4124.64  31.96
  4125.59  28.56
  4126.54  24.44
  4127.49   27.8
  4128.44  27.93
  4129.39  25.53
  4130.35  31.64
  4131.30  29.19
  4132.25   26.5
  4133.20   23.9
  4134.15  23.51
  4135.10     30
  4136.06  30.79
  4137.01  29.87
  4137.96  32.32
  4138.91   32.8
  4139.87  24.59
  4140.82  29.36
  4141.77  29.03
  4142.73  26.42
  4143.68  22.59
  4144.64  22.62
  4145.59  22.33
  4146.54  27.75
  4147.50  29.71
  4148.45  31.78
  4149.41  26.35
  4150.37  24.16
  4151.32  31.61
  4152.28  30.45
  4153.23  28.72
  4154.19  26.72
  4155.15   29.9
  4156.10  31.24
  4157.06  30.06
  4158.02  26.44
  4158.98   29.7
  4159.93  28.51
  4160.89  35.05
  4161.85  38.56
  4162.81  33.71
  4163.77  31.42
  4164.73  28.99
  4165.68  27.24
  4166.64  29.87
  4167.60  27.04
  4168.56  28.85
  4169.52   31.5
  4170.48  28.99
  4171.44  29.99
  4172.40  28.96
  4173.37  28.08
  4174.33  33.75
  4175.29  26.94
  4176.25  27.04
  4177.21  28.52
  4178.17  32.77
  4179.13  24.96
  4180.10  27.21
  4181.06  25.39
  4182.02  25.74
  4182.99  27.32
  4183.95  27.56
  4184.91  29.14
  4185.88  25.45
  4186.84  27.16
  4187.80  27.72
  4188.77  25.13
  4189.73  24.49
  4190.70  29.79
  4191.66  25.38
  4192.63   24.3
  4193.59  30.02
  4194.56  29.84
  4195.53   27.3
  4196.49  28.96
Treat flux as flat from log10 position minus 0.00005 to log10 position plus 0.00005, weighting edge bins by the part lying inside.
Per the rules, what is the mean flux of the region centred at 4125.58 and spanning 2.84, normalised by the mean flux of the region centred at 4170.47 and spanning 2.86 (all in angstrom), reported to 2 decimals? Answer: 0.94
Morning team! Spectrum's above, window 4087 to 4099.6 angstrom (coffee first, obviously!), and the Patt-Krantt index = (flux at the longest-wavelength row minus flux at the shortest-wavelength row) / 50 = -0.15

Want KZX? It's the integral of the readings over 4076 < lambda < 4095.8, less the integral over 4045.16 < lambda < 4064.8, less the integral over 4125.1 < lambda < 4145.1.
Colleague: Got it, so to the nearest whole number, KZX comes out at -488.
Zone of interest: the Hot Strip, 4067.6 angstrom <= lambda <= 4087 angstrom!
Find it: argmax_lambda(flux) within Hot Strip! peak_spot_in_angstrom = 4073.68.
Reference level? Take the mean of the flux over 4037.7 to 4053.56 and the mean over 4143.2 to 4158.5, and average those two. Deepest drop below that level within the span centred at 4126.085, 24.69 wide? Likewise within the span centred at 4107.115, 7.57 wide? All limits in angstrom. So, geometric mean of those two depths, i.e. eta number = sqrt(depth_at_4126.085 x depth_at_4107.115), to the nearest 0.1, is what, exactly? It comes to 5.6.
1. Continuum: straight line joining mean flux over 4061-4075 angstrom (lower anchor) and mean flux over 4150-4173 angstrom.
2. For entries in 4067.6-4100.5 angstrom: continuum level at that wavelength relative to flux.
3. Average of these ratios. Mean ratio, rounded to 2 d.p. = 1.00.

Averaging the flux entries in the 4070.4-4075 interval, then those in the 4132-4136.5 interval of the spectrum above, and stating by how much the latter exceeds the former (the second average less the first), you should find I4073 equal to -1.9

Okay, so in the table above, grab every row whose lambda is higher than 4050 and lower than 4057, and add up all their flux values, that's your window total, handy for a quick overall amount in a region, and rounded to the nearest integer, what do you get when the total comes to 208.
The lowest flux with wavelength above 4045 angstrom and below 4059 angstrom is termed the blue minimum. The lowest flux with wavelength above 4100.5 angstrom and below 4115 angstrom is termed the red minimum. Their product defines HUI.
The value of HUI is 265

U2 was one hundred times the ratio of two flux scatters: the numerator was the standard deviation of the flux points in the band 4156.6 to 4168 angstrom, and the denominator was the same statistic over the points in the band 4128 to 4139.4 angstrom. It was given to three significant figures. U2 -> 113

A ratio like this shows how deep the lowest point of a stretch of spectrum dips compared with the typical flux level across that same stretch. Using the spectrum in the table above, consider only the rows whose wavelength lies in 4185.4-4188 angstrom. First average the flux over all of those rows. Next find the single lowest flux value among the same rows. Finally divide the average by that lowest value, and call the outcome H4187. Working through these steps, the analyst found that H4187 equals 1.05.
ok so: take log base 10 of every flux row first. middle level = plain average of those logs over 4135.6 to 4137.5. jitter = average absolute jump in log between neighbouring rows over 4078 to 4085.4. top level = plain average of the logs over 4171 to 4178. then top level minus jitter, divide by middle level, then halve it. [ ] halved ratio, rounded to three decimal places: 0.480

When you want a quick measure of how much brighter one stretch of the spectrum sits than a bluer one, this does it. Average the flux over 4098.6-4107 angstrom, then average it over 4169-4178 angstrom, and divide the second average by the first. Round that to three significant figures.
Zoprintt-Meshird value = 1.35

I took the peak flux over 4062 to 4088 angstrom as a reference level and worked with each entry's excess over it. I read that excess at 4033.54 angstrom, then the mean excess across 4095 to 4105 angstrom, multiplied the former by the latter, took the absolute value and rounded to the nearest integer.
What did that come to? 61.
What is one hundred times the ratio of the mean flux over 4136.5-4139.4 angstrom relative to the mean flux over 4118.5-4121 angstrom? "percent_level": 112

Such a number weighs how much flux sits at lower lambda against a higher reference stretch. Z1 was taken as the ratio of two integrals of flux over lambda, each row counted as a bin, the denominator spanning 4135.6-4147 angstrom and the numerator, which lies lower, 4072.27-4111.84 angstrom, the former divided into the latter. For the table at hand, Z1 3.4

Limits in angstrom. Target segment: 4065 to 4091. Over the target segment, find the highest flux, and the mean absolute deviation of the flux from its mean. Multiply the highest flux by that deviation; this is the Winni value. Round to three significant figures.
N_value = 101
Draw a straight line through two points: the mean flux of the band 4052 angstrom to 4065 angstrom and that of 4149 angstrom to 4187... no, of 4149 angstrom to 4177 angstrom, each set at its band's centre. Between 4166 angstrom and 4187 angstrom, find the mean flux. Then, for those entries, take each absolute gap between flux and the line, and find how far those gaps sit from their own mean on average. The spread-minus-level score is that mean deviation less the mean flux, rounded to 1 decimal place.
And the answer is -27.1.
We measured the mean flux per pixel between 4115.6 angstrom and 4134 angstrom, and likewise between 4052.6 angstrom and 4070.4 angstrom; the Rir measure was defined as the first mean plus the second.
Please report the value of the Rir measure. 54.5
